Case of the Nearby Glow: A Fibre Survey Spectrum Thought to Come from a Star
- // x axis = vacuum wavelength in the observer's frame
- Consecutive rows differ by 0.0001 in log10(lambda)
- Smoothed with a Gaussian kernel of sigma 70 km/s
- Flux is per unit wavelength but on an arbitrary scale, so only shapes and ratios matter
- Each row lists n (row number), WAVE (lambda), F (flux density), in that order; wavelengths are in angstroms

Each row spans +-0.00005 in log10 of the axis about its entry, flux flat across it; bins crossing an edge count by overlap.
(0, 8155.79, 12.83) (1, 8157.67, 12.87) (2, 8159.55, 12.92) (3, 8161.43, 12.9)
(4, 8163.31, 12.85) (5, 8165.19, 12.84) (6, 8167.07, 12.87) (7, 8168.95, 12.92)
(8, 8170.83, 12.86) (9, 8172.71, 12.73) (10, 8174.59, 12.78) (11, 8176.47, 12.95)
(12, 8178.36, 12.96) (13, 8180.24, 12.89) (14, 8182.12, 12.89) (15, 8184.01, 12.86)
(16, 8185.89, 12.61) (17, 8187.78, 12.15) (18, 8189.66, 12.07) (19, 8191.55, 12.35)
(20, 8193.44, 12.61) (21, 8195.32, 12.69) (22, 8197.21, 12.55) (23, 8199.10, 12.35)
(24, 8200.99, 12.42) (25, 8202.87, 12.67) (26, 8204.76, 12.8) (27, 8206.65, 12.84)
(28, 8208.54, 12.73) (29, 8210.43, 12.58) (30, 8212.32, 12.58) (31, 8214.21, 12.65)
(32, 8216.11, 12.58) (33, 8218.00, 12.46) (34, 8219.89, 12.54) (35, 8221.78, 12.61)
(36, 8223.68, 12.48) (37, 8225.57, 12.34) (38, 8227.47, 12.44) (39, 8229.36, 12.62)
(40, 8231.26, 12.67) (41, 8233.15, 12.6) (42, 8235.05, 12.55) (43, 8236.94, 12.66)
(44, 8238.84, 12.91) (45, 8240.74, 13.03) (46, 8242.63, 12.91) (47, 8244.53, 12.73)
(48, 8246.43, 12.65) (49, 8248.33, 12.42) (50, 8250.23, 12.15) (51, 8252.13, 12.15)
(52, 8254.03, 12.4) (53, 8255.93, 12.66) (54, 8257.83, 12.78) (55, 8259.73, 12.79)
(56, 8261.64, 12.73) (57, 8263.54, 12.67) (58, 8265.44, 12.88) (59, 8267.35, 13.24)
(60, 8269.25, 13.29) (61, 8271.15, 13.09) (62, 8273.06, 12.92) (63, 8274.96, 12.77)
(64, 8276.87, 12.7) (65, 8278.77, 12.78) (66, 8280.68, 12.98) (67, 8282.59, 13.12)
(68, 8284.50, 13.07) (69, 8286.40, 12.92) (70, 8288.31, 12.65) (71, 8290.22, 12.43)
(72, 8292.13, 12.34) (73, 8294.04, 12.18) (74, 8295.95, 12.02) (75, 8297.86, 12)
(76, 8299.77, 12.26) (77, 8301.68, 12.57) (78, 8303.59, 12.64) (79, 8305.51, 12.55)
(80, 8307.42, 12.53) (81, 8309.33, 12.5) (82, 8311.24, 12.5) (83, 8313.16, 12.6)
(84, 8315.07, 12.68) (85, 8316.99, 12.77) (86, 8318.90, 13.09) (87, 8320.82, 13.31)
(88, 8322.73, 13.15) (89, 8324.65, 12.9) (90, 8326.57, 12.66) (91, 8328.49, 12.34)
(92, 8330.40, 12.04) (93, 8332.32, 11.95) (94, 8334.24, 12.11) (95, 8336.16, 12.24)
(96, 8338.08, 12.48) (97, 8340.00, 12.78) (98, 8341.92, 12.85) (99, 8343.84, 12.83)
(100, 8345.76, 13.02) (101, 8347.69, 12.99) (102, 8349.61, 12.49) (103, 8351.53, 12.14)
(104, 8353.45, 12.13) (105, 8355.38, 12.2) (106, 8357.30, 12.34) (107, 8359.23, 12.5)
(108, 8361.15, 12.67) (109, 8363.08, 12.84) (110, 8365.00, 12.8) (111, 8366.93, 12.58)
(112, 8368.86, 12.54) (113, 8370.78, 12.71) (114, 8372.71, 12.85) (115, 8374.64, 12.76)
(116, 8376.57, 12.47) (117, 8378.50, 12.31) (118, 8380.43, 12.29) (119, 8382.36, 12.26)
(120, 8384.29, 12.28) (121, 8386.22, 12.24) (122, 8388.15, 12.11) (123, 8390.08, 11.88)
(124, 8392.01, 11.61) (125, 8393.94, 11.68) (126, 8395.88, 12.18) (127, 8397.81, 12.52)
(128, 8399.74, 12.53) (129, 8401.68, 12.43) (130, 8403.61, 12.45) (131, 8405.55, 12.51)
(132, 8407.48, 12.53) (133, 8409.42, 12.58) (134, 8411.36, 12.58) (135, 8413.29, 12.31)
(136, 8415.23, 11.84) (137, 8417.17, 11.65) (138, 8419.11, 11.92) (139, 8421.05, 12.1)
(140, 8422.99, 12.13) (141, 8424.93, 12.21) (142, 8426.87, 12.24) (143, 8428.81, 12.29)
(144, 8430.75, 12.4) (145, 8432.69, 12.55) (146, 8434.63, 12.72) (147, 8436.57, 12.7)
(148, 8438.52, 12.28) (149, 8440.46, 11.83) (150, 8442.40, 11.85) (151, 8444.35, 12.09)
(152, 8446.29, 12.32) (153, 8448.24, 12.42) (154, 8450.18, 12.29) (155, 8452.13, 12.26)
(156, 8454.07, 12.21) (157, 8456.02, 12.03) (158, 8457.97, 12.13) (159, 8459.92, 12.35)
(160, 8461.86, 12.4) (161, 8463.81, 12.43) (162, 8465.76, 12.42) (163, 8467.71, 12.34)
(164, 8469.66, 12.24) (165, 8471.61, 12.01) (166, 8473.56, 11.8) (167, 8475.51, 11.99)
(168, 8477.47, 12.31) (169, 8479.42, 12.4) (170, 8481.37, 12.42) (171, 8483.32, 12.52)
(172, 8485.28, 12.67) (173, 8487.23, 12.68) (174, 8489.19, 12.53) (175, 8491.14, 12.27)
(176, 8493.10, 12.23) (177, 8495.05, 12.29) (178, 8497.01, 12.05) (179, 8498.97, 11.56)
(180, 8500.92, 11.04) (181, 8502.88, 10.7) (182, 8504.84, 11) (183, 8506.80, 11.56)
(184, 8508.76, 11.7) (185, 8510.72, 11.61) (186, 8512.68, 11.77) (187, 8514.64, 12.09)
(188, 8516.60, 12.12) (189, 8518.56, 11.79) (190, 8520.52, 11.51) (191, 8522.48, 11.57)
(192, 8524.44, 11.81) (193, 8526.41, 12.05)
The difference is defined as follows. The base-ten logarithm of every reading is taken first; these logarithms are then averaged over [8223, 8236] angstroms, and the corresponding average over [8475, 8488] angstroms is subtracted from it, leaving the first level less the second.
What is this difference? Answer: 0.004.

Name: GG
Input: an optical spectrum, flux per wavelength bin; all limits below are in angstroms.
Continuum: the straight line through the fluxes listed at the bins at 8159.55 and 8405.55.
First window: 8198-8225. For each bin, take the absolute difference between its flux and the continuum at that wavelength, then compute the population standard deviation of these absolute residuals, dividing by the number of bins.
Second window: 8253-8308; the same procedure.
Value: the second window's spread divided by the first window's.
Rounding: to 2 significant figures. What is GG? 1.5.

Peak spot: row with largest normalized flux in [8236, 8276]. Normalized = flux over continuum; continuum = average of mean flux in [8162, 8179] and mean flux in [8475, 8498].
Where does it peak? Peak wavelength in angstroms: 8269.25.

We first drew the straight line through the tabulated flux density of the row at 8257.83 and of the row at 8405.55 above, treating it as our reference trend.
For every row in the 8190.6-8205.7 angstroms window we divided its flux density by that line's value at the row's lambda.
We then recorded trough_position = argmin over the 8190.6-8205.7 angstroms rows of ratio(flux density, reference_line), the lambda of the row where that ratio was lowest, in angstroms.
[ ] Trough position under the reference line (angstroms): 8191.55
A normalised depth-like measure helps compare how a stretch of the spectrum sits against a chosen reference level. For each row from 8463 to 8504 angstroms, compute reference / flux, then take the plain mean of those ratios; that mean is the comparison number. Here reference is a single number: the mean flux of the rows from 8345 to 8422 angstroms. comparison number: 1.02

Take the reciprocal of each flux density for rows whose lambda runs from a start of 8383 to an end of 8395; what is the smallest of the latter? 0.0814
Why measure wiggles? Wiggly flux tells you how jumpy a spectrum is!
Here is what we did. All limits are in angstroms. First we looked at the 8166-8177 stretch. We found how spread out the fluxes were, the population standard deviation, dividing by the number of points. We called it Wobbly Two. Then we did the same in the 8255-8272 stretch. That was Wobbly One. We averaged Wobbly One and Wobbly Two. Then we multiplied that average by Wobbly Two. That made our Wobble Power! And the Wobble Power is 0.012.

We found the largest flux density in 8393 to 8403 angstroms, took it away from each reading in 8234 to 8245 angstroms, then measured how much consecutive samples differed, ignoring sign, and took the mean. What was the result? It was 0.156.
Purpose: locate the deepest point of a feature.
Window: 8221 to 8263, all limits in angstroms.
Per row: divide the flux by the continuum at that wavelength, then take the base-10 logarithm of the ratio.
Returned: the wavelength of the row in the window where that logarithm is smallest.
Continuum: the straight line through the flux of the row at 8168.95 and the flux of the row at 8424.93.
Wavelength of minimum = 8250.23 angstroms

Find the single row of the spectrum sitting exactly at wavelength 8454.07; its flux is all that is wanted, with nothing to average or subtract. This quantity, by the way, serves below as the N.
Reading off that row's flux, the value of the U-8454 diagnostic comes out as 12.21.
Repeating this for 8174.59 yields 12.78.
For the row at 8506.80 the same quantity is 11.56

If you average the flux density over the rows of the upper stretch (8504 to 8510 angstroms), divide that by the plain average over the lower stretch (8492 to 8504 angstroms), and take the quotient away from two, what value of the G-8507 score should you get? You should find 1.02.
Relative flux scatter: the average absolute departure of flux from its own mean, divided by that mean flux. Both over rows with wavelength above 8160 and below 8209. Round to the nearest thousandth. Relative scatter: 0.015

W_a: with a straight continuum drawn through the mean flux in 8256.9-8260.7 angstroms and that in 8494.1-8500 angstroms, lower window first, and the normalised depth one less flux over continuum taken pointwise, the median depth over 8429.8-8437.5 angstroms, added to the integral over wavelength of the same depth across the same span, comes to -0.30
